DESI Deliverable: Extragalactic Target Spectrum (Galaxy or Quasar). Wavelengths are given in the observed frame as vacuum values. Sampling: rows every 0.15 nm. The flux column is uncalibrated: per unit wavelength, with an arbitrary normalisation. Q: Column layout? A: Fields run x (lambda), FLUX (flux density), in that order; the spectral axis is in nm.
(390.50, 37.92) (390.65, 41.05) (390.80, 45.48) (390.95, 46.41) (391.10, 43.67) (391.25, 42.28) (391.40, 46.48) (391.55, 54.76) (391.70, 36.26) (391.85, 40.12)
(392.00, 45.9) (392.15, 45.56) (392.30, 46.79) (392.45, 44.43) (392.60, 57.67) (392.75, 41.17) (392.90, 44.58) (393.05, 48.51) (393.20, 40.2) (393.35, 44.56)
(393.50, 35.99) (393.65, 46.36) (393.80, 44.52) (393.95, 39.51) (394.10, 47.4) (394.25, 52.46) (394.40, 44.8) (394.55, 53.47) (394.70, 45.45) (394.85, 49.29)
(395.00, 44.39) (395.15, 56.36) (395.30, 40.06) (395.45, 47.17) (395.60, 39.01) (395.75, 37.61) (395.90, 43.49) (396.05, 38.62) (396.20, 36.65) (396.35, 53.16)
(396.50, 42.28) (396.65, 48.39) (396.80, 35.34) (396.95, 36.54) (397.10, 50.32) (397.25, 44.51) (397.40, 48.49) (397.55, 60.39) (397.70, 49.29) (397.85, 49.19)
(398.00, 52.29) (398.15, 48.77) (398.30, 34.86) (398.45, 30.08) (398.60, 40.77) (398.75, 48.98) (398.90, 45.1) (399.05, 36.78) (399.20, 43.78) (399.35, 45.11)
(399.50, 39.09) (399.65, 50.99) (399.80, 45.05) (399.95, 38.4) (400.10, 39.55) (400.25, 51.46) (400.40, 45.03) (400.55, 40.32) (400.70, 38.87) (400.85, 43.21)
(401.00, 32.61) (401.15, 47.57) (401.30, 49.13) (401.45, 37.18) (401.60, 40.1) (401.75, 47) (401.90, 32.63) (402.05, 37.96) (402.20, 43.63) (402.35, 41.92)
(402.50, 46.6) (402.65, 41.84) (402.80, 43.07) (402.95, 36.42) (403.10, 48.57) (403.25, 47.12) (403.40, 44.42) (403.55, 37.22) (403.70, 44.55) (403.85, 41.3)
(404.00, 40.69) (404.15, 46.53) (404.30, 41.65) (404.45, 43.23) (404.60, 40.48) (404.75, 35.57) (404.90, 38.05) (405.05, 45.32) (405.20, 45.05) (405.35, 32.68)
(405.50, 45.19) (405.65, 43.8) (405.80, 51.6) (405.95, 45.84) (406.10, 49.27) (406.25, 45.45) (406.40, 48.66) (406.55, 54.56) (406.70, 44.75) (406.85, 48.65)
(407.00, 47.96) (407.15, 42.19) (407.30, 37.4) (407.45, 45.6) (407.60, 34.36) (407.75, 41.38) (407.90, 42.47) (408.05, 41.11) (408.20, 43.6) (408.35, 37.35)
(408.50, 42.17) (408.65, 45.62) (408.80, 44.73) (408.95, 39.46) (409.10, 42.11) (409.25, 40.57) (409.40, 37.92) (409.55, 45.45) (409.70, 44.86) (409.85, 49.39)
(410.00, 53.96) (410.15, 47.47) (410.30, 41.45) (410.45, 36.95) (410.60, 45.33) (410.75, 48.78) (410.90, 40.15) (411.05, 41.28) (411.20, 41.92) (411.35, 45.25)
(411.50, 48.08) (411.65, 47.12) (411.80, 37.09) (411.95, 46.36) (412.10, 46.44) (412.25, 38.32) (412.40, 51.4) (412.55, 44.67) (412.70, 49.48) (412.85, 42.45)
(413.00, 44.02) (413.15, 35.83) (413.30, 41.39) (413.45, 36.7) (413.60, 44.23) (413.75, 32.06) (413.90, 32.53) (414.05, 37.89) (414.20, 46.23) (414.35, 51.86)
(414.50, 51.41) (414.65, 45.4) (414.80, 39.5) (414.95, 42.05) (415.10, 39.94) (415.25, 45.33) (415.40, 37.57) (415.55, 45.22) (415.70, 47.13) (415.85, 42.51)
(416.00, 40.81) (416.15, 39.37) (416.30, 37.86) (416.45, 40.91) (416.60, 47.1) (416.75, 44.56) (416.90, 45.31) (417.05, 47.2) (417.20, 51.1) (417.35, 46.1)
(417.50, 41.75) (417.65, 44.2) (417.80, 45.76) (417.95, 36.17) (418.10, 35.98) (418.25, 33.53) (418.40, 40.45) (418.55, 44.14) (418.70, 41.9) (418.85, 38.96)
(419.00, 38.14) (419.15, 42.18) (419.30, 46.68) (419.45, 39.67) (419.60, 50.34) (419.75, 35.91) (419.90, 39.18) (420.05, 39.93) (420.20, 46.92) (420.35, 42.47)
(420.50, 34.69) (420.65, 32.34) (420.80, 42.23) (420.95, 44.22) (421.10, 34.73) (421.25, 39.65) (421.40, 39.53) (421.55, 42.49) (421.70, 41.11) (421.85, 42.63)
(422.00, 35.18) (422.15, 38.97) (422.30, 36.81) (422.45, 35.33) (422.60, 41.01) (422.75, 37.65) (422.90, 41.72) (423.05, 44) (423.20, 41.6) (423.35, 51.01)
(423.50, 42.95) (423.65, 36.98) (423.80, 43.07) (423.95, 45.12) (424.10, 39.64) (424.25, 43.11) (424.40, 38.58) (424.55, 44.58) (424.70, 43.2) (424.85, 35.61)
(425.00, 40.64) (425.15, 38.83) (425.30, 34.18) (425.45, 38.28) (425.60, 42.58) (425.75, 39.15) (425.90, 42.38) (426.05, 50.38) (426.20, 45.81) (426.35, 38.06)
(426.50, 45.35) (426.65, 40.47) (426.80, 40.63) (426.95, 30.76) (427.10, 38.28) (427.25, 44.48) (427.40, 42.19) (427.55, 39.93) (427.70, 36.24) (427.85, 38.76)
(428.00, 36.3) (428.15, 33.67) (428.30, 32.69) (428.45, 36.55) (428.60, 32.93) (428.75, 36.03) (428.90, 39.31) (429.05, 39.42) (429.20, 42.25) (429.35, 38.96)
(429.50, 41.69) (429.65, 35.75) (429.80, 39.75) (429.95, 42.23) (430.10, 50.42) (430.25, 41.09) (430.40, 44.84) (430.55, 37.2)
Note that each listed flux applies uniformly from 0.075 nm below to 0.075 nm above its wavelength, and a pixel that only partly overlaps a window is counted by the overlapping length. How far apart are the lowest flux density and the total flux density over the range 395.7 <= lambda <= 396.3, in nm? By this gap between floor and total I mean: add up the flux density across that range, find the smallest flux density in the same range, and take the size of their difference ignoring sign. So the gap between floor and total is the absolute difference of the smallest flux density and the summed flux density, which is 120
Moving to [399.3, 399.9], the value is 141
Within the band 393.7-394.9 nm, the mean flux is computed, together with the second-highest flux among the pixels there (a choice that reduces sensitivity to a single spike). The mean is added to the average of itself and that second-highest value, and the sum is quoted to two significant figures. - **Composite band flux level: 97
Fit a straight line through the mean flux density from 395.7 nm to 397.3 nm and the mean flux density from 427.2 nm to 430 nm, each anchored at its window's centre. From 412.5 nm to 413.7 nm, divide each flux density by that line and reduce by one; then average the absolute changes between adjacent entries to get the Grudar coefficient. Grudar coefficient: 0.140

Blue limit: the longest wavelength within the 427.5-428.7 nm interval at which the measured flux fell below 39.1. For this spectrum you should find 428.60 nm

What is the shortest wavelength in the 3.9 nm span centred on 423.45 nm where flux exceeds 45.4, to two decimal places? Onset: 423.35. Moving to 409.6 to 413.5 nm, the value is 409.85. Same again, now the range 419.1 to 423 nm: 419.30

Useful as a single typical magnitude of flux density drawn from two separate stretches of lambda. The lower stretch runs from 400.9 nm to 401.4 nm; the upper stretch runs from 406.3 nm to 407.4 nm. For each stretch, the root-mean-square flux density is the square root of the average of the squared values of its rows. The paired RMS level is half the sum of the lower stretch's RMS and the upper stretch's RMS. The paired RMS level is 45.2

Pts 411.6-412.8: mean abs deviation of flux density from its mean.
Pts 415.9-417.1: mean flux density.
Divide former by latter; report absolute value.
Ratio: 0.089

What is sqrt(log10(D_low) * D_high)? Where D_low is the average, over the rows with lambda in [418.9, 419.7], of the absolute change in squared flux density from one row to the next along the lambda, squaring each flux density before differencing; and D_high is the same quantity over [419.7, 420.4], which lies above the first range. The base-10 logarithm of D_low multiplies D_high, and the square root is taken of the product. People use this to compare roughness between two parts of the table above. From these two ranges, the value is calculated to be 30.0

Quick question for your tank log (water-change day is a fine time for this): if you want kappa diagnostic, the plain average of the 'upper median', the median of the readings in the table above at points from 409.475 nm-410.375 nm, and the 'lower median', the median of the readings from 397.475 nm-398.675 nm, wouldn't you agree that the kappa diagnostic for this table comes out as 47.7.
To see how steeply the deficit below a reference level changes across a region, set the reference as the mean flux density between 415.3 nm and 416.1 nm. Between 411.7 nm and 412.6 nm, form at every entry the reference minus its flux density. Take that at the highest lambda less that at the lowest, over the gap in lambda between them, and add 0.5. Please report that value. -10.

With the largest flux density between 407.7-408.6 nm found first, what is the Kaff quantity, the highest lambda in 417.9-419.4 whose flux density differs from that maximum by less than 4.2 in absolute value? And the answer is 419.30 nm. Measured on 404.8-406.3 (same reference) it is 406.25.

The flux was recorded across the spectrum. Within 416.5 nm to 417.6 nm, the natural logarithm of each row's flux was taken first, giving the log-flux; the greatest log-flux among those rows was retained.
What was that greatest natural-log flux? 3.93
